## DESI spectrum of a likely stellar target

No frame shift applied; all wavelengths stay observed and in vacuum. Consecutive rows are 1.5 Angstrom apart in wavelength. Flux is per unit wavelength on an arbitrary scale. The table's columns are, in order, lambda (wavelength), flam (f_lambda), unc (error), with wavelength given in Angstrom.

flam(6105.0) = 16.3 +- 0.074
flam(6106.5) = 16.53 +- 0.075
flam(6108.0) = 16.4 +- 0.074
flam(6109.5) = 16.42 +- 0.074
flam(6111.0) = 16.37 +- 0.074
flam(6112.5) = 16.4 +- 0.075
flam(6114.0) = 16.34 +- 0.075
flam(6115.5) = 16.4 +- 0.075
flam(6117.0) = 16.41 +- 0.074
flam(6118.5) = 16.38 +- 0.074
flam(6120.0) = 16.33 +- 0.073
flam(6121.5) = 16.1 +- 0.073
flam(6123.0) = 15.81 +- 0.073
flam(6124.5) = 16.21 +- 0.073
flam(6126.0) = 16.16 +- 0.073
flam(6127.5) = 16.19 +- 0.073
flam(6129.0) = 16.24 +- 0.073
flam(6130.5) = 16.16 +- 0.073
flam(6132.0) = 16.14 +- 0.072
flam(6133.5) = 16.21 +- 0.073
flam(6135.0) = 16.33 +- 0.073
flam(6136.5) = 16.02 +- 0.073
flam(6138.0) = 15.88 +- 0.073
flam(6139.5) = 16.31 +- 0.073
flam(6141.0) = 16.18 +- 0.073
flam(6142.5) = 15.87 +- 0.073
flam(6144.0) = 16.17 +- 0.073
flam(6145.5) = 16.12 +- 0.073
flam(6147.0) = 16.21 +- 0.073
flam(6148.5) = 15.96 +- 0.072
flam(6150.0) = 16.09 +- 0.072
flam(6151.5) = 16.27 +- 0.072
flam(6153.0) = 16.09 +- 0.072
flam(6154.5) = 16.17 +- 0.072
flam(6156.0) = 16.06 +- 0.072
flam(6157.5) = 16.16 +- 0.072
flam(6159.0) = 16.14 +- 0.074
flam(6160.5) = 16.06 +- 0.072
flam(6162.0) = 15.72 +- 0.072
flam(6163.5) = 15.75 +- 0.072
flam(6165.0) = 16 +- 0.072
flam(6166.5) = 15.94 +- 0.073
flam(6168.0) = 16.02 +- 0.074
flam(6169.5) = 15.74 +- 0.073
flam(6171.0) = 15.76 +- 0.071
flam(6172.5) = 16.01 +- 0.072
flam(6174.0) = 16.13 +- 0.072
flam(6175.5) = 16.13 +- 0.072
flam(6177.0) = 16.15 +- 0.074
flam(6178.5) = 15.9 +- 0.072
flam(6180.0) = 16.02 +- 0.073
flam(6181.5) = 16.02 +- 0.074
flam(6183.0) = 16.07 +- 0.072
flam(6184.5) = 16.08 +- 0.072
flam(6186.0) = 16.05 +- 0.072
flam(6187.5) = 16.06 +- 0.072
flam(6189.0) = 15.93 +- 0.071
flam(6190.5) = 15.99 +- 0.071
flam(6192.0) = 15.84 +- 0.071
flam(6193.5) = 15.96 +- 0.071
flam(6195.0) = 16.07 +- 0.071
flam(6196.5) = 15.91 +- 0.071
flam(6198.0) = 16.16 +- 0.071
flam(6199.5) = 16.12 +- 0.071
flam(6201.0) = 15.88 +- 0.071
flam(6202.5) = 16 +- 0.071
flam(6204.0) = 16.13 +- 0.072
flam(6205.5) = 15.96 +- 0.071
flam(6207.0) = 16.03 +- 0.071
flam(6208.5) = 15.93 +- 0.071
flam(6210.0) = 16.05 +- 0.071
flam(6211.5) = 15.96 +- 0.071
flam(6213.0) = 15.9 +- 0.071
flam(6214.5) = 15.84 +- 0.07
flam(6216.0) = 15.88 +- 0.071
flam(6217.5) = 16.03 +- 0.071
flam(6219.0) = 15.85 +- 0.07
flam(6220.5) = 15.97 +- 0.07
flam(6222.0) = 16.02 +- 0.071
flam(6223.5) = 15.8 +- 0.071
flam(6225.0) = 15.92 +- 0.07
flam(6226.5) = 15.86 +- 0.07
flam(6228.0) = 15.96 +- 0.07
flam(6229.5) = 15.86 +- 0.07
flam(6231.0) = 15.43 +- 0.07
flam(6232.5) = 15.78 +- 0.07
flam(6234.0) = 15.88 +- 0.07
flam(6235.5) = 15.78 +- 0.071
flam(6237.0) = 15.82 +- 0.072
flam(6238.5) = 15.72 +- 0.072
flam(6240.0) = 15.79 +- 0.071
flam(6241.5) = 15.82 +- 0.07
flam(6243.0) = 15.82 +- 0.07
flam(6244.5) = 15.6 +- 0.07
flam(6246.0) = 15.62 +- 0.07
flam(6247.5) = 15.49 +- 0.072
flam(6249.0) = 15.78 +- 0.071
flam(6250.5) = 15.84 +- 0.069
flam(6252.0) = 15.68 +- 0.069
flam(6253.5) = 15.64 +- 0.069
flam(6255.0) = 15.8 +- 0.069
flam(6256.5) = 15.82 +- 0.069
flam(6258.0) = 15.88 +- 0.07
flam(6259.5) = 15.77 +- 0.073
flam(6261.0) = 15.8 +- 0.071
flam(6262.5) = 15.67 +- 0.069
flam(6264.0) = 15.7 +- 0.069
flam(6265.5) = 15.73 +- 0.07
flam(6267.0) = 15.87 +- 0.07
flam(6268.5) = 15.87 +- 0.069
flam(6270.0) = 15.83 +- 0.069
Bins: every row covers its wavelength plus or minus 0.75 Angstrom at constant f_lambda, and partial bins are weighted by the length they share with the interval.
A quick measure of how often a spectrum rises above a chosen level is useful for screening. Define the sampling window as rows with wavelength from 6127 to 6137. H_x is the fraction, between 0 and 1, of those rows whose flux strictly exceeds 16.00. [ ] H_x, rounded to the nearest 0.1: 1.0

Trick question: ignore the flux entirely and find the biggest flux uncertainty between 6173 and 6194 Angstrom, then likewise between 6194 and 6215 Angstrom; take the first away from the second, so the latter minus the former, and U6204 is -0.0020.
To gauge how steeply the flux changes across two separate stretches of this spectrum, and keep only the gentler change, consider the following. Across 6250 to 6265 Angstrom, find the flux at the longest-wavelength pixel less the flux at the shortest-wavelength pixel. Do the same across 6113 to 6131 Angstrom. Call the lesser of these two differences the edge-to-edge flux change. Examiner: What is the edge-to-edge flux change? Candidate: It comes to -0.18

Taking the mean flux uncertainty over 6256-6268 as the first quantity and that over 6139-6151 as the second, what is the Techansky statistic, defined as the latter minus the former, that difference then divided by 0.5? 0.005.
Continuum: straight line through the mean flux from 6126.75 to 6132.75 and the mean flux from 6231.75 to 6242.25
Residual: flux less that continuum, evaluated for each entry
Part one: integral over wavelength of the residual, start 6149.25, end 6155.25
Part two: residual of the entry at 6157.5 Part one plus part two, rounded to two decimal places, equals 0.40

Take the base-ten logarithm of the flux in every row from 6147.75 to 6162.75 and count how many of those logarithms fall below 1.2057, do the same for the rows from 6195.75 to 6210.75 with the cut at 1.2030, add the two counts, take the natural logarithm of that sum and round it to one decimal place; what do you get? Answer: 1.6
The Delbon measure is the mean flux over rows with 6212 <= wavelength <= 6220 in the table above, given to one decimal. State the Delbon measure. 15.9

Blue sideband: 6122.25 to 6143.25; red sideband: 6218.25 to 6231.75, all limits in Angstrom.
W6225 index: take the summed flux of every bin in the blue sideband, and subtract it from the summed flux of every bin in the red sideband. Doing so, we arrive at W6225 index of -83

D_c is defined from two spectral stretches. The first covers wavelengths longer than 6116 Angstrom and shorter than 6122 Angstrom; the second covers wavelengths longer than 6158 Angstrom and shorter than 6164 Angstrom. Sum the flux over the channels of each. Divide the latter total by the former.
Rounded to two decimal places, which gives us 0.98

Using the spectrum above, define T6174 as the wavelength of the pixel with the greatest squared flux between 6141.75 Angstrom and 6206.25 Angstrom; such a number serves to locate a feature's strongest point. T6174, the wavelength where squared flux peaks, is 6151.5 Angstrom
